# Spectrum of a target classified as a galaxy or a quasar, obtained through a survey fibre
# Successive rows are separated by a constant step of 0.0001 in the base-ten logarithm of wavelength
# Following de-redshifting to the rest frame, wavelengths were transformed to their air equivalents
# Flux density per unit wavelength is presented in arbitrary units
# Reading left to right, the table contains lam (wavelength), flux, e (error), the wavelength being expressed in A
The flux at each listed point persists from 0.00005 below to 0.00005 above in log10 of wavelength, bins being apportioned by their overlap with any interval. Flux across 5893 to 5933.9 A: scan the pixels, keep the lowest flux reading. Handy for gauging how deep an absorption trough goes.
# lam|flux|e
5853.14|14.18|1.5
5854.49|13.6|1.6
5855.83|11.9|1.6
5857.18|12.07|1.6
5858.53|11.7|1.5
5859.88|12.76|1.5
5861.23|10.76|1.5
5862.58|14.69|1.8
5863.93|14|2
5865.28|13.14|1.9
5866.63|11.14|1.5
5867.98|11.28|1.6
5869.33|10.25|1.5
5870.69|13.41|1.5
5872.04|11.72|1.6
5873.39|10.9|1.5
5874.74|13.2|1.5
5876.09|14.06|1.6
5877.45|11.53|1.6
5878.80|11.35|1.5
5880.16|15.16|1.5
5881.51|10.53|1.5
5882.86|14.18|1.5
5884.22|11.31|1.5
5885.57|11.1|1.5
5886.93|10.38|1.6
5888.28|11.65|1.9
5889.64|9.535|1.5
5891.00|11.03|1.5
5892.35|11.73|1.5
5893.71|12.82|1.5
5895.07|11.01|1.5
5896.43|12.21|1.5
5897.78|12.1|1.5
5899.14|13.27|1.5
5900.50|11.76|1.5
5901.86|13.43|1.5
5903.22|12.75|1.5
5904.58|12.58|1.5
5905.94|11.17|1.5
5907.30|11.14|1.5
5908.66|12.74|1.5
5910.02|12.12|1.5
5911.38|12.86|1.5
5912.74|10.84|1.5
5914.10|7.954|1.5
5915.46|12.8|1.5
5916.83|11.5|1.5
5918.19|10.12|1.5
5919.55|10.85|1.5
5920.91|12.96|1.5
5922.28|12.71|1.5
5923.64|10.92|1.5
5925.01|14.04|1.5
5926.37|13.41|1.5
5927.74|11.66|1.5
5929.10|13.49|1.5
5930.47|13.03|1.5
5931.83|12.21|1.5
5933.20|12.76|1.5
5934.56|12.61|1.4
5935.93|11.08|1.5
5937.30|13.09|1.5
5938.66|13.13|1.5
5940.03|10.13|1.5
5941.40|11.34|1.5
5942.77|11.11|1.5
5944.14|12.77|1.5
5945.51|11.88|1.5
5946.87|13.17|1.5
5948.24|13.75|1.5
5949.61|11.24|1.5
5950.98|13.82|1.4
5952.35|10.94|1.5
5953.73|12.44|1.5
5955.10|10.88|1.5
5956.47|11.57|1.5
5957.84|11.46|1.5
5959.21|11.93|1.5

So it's 7.954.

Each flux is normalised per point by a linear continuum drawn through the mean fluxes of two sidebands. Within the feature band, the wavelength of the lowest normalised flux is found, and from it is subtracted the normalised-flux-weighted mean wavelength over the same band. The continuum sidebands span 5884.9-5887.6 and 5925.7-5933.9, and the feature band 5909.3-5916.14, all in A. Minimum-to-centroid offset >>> 1.5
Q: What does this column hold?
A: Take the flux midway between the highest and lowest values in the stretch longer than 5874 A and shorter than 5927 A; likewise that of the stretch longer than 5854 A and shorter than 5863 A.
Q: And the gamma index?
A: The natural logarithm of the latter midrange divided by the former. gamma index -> 0.10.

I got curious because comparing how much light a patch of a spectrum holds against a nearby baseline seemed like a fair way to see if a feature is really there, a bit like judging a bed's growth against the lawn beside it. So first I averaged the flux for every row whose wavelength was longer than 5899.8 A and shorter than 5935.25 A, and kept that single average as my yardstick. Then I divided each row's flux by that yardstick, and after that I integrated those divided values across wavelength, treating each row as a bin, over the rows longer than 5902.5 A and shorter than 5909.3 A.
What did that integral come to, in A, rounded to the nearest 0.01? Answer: 6.79 A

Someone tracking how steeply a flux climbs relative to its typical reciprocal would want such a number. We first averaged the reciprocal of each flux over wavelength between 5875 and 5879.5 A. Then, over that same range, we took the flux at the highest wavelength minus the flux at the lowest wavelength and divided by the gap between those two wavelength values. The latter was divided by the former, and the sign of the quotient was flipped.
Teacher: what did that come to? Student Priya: 12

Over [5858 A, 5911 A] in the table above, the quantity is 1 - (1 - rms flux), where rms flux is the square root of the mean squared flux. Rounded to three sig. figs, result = 12.2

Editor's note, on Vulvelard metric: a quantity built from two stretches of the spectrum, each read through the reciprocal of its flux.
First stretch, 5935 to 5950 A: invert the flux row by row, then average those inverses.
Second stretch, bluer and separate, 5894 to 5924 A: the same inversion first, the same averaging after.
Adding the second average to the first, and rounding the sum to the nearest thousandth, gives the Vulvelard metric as 0.169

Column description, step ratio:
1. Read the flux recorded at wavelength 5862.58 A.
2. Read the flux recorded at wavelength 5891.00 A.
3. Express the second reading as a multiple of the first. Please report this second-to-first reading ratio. 0.75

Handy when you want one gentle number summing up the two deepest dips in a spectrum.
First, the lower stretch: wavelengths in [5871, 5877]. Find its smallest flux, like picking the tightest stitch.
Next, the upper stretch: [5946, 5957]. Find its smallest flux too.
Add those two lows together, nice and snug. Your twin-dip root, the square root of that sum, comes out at 4.67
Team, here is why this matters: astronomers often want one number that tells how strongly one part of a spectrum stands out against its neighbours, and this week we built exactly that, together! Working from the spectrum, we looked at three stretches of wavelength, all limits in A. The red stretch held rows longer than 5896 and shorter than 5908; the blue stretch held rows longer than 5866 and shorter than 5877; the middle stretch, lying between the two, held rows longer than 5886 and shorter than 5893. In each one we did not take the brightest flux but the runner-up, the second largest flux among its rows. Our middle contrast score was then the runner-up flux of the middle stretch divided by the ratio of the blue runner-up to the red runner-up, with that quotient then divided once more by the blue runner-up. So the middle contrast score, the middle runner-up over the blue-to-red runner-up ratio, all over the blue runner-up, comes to 0.86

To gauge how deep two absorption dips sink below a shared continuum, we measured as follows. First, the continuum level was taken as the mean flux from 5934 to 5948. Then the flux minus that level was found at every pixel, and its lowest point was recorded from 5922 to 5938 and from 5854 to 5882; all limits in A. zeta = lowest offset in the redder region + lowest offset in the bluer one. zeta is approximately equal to -3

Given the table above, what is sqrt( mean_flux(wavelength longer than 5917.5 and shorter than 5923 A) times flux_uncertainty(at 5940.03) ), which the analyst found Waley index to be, 4.18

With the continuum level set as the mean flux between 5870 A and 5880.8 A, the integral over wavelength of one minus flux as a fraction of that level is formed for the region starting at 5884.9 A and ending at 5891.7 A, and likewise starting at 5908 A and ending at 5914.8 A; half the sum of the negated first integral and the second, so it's -0.15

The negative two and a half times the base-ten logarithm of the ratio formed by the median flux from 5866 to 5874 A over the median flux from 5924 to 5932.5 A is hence 0.18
